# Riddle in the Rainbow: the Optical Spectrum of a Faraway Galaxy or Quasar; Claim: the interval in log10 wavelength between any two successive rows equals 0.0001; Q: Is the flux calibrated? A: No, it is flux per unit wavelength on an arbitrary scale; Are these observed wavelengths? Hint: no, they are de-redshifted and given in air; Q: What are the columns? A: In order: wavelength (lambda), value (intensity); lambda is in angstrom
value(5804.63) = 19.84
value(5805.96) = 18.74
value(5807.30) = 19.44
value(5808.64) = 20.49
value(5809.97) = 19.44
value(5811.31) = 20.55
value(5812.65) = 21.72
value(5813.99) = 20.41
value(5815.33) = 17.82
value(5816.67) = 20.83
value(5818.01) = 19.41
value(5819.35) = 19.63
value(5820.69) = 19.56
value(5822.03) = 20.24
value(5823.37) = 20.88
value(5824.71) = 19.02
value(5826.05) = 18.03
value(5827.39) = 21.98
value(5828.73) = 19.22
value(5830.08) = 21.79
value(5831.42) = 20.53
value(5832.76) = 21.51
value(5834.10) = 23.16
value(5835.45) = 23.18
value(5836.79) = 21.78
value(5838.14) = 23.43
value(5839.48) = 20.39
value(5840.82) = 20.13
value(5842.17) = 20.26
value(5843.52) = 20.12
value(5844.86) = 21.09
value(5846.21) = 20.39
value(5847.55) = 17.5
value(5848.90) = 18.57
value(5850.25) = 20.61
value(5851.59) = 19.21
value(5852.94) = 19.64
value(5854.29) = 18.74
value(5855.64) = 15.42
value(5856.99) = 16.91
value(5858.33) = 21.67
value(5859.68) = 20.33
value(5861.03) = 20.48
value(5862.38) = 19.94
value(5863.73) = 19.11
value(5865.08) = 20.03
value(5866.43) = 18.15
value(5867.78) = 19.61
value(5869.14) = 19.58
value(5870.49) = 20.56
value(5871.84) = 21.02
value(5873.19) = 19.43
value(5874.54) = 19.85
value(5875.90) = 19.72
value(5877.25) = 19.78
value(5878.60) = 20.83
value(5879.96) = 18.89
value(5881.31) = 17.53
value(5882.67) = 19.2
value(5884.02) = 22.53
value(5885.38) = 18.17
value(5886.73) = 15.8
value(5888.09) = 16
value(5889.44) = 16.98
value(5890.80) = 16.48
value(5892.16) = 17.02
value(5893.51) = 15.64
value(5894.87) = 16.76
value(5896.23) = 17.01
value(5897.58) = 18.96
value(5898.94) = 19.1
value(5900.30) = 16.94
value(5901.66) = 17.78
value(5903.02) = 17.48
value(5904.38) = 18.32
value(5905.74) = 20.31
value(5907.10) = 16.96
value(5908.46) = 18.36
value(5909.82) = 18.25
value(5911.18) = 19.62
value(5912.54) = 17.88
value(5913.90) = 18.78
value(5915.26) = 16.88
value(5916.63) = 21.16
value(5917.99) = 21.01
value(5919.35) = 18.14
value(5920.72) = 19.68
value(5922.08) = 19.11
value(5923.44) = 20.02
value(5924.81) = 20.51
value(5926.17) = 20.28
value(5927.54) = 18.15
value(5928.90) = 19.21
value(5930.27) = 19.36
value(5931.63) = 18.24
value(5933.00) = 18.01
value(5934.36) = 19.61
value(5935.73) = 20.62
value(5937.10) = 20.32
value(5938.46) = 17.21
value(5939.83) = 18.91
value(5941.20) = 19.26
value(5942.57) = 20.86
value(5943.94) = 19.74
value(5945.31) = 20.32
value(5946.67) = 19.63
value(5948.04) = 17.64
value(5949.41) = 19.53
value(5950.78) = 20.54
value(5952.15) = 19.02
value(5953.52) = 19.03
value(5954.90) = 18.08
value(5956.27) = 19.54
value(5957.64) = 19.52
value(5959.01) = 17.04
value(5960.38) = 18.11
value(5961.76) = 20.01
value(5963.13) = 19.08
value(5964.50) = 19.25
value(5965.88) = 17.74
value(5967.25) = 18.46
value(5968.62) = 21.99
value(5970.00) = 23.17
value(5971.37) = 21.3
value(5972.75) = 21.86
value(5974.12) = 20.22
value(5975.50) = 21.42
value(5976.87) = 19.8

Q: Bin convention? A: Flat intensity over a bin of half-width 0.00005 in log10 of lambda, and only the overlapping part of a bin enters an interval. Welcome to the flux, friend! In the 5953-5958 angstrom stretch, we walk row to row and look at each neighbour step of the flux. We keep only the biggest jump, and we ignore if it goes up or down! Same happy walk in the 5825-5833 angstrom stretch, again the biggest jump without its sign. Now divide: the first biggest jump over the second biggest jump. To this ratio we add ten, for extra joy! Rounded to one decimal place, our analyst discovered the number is 10.4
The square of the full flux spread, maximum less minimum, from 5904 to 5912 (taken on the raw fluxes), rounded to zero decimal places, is 11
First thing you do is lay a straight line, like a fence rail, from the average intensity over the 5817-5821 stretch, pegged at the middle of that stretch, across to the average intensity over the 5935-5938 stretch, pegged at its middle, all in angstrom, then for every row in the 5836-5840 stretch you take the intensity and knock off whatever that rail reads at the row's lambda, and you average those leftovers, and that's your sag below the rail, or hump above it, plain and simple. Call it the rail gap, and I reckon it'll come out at 2.2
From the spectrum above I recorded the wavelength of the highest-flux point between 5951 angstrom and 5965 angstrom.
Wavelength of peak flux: 5961.76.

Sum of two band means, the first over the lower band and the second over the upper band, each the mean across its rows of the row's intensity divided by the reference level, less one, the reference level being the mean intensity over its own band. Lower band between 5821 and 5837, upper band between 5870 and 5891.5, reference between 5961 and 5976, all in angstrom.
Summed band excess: -0.047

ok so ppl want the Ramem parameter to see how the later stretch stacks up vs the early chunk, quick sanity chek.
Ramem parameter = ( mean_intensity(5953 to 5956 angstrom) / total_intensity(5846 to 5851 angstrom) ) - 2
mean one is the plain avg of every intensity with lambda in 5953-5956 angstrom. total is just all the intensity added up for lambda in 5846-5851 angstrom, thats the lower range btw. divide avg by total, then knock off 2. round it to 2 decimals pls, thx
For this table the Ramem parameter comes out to -1.76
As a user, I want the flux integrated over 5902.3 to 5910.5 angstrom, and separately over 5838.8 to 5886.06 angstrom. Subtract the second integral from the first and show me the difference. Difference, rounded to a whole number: -776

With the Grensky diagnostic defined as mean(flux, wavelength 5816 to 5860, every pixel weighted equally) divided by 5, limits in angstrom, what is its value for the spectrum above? 4.03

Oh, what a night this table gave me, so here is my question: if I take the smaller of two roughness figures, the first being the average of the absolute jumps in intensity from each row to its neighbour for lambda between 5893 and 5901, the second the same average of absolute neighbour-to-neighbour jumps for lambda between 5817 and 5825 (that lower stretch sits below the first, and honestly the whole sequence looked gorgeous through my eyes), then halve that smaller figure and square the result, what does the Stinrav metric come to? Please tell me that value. 0.12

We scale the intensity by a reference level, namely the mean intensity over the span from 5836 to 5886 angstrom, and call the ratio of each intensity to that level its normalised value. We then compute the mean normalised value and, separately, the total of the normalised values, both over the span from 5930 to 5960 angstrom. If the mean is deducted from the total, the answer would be 20.4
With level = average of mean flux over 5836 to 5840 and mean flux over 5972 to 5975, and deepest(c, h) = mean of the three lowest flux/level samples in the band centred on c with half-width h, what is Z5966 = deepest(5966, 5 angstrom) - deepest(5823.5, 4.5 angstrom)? -0.02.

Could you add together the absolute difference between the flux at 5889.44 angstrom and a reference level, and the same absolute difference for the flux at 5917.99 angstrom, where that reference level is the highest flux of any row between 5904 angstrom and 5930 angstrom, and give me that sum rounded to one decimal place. 4.3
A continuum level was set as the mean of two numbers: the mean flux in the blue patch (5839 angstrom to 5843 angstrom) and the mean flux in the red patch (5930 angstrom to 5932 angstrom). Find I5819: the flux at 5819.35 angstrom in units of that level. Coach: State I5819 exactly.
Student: 1.01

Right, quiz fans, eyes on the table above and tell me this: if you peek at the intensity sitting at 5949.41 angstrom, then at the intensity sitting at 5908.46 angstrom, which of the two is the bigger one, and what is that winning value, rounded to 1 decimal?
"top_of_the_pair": 19.5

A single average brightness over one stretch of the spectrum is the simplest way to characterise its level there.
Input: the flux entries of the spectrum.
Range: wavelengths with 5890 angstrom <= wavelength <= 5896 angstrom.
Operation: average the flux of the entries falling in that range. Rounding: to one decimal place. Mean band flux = 16.5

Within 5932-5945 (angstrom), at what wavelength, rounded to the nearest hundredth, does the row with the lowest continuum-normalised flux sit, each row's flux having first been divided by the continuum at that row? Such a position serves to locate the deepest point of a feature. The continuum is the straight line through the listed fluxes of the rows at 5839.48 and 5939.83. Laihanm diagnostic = 5938.46 angstrom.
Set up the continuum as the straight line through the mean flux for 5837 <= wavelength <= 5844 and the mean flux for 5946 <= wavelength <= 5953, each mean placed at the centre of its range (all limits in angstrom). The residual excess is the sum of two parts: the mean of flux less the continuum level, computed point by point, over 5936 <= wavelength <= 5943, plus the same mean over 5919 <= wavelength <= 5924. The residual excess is -0.5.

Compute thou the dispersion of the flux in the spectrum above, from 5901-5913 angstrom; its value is 1.0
